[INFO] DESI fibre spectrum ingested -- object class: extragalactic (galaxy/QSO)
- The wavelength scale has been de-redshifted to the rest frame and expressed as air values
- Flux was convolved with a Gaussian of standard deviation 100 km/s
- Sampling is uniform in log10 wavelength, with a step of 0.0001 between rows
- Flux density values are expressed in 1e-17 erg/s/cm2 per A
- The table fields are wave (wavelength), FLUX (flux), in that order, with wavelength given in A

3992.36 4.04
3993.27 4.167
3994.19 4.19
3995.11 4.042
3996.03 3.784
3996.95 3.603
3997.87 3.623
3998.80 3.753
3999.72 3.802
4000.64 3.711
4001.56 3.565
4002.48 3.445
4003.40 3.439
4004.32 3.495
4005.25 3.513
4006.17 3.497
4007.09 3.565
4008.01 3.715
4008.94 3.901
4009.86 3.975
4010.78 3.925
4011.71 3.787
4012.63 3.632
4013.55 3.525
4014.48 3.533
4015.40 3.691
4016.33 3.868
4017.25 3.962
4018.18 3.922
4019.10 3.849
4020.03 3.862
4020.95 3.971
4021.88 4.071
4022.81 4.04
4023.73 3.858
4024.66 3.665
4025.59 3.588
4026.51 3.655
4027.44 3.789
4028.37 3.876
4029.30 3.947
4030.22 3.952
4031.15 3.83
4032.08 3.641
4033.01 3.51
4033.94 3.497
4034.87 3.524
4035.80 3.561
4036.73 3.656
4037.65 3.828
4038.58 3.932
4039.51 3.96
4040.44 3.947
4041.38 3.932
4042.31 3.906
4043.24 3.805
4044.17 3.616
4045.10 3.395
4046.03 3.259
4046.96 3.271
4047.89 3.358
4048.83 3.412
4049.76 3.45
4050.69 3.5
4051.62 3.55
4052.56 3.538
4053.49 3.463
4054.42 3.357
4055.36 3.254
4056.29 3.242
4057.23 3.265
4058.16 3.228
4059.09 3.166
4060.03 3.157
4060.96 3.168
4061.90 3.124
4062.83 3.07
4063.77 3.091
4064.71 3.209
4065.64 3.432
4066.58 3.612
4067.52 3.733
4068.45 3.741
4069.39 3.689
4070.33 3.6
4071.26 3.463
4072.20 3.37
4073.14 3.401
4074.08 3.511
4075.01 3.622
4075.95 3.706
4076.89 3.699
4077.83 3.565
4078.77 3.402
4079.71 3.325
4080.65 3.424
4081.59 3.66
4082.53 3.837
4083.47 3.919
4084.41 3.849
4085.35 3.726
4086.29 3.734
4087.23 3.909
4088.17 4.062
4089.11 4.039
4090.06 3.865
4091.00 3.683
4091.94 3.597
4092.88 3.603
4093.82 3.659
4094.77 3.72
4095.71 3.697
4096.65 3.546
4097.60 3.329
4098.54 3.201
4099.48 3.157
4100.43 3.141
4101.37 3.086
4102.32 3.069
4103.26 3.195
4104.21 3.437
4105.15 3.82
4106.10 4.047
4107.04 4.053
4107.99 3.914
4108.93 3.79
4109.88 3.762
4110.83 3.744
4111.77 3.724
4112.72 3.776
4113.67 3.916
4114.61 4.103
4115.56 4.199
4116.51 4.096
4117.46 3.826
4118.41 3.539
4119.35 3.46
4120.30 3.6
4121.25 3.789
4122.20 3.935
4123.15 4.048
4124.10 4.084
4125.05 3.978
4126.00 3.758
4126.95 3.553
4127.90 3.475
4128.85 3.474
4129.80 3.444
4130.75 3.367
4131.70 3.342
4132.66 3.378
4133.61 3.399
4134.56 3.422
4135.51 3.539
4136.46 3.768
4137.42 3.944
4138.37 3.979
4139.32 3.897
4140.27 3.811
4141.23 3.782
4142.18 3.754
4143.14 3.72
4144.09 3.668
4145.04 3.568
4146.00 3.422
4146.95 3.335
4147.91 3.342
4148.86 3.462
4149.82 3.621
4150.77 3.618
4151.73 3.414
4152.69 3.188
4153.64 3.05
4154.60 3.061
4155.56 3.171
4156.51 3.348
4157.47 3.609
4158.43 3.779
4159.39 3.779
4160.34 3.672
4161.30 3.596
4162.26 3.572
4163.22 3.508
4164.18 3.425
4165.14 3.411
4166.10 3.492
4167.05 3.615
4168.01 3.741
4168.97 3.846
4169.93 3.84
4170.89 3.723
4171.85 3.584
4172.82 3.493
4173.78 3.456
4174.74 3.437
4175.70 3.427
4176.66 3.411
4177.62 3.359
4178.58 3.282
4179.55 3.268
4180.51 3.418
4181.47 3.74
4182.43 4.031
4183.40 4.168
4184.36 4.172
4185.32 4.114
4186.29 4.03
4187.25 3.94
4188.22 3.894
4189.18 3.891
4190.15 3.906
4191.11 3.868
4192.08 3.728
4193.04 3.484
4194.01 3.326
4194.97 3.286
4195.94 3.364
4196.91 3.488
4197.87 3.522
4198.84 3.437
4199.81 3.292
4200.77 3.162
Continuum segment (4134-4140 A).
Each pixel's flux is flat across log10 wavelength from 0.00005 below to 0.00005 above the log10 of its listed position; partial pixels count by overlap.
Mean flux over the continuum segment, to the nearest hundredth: 3.76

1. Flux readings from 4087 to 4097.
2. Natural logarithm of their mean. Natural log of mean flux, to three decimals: 1.325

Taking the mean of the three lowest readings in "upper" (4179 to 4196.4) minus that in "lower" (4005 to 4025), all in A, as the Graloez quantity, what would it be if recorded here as -0.22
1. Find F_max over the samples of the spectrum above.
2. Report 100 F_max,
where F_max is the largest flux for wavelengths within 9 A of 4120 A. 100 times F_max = 420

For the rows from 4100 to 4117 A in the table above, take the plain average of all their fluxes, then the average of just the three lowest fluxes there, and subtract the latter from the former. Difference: 0.62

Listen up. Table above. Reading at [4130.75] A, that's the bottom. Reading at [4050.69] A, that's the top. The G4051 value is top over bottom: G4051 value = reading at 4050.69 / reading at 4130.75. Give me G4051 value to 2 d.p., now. 1.04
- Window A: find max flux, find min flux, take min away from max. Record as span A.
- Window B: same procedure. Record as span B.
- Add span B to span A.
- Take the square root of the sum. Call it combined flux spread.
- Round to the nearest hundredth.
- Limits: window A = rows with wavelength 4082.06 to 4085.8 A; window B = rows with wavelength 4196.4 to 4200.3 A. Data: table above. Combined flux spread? 0.65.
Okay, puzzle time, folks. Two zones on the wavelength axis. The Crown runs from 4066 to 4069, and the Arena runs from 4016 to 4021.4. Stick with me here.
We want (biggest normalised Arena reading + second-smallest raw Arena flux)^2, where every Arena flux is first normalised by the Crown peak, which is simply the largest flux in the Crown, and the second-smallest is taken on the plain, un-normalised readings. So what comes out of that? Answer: 24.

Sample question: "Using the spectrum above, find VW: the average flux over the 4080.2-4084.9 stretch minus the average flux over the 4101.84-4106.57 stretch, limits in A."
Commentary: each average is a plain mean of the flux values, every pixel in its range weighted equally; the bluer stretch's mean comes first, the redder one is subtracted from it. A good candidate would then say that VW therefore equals 0.2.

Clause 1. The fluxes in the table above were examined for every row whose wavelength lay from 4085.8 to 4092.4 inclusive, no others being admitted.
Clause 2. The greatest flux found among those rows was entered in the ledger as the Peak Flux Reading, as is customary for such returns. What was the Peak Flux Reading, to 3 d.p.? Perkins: 4.062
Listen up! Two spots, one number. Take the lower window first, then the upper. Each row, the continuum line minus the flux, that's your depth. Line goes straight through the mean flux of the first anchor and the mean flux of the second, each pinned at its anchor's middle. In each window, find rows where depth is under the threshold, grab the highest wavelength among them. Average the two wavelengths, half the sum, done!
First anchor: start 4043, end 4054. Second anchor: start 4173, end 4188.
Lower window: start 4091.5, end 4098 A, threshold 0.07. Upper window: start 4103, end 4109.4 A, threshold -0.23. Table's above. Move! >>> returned 4102.3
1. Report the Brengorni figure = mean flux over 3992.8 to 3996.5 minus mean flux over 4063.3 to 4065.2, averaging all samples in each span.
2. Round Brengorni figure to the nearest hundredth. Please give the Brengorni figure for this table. 0.90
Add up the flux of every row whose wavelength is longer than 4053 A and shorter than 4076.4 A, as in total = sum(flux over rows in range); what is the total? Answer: 84.7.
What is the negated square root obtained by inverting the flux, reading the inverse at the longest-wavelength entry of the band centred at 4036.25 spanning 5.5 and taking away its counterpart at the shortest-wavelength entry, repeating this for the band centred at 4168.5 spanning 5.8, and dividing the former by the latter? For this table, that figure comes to -1.33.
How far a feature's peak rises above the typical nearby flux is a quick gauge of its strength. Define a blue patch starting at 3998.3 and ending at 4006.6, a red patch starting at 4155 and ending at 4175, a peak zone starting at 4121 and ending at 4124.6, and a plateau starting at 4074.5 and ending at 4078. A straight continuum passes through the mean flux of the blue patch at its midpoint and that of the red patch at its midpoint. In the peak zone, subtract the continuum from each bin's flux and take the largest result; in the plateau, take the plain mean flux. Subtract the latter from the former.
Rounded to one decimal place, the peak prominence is -3.1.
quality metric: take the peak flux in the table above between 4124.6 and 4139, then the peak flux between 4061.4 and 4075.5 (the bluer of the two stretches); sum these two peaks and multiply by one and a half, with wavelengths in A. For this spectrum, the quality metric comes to 11.6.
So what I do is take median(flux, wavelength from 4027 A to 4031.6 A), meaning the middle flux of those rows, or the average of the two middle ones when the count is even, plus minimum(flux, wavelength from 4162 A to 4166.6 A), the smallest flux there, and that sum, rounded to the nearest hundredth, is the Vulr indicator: 7.29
